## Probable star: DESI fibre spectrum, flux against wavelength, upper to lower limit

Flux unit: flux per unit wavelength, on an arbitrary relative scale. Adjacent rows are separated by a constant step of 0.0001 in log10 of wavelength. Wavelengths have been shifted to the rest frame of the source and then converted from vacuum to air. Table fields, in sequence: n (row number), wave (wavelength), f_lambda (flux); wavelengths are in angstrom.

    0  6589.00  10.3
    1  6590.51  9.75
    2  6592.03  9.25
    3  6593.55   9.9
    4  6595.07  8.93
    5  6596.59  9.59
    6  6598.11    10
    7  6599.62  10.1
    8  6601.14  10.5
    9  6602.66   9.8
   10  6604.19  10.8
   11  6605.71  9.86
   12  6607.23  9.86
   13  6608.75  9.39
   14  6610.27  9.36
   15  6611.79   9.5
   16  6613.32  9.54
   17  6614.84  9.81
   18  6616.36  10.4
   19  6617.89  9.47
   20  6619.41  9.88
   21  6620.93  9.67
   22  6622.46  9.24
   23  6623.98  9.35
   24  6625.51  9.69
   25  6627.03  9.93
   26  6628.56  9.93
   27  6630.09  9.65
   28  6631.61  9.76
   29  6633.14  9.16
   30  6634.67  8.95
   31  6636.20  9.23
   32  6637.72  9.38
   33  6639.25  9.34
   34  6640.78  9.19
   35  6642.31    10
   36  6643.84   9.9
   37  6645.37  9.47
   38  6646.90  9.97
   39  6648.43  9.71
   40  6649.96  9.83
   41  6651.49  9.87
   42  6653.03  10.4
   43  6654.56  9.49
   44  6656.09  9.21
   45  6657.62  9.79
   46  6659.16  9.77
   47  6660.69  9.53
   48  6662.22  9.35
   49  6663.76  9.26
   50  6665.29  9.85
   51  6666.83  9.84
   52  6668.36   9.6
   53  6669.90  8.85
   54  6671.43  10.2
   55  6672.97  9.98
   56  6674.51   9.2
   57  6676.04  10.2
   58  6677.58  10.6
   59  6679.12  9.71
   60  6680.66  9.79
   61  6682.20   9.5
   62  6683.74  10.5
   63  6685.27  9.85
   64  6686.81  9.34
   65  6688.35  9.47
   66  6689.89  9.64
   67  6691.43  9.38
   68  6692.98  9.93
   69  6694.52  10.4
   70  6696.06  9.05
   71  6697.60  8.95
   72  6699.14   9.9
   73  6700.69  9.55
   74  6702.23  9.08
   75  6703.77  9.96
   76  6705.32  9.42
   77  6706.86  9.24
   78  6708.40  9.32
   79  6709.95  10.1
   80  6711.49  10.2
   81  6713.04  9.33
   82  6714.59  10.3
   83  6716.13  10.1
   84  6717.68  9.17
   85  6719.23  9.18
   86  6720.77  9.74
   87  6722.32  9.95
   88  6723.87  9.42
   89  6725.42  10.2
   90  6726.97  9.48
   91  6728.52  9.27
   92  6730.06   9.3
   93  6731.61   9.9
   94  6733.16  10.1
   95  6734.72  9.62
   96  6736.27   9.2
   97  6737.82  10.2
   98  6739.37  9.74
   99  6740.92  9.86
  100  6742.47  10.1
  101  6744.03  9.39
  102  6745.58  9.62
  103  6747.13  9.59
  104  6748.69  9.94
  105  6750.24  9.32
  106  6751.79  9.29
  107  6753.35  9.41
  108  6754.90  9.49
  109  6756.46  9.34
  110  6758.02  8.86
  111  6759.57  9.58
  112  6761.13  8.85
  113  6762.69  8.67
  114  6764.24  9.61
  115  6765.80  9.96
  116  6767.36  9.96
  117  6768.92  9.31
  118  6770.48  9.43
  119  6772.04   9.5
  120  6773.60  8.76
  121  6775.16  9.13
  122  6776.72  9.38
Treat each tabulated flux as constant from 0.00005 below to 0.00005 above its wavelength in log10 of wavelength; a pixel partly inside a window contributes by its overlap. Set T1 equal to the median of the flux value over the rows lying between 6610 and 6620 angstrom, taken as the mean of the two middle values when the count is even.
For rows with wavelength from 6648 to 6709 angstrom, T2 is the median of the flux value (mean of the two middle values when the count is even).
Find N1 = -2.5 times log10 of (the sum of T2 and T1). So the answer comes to -3.21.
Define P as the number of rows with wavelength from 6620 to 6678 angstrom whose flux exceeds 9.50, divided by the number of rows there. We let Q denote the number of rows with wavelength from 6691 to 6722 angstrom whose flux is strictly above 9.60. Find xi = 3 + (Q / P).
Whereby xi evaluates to 18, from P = 0.605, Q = 9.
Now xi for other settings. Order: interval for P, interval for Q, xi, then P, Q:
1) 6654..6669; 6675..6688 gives 13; 0.600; 6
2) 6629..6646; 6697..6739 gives 39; 0.364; 13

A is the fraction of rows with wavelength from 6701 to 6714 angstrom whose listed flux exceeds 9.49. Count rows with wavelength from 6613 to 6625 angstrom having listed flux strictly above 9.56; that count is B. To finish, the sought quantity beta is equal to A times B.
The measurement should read 1.5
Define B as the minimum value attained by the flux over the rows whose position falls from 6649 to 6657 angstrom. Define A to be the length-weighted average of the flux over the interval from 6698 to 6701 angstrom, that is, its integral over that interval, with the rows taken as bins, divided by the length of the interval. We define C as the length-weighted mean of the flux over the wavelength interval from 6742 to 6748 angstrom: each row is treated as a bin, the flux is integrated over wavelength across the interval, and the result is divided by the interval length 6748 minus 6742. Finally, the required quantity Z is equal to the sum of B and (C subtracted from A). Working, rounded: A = 9.64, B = 9.21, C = 9.65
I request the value 9.20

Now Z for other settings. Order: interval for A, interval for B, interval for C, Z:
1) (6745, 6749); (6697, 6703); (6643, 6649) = 8.87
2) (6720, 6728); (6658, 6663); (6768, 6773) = 9.69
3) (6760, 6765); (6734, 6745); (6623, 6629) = 8.58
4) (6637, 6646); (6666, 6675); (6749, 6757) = 8.99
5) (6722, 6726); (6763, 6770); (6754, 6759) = 9.88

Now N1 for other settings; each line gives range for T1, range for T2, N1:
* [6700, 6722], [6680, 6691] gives -3.20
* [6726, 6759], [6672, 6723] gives -3.21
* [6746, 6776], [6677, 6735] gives -3.20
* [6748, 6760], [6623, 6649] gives -3.20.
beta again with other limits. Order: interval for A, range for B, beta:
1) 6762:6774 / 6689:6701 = 2.0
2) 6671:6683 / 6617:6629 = 4.4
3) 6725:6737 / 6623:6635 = 2.5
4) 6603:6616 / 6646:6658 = 4.5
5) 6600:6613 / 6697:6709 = 1.5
